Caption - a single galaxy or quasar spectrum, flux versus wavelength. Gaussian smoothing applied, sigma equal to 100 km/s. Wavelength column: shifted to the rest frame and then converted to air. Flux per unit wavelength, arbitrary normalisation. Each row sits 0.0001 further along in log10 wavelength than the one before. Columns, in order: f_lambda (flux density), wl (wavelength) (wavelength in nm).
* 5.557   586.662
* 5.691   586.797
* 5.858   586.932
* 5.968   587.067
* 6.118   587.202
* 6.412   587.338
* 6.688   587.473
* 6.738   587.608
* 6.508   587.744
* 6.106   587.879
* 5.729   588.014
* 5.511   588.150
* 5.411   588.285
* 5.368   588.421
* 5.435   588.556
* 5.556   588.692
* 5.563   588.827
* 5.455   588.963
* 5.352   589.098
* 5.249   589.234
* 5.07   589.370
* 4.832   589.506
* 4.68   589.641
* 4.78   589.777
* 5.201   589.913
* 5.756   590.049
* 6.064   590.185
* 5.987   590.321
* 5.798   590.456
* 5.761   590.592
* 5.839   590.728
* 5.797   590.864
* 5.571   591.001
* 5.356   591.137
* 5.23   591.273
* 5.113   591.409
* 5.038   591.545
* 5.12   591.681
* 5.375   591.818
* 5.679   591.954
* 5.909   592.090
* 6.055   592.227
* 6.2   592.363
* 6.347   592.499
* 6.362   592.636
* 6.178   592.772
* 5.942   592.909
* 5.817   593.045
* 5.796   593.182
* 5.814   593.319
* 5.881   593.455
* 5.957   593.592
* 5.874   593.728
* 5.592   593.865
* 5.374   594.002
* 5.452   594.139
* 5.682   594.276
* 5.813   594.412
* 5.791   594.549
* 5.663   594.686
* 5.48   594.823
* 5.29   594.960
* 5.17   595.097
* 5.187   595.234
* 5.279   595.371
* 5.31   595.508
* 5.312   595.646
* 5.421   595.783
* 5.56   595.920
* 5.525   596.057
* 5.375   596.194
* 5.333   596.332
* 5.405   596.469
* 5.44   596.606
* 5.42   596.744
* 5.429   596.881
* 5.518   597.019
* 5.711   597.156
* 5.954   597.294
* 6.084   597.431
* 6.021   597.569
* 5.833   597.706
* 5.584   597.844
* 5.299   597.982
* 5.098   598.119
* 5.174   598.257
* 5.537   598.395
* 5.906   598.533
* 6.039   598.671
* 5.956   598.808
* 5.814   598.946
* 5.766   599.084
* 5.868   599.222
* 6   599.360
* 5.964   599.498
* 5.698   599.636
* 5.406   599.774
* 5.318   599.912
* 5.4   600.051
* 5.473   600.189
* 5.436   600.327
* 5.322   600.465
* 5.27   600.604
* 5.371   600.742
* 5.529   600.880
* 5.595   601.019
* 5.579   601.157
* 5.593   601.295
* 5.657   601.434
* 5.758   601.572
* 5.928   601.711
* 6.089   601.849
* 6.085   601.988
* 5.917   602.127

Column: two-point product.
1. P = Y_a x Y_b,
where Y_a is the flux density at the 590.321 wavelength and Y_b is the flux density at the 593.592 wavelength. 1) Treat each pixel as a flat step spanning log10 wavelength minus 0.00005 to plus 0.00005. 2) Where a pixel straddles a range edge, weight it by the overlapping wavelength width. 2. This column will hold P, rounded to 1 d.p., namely 35.7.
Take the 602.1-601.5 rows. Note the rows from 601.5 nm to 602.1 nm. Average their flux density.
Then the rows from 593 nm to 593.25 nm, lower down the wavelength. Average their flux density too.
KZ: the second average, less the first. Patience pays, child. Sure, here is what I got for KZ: -0.2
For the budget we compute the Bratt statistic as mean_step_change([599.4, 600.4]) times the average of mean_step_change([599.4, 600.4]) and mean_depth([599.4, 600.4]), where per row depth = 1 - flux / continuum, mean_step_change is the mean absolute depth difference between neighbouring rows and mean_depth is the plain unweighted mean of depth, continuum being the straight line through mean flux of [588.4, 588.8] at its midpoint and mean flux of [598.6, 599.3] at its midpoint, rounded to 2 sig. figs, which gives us 0.0011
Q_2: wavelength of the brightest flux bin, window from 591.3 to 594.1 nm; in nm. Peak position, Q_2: 592.636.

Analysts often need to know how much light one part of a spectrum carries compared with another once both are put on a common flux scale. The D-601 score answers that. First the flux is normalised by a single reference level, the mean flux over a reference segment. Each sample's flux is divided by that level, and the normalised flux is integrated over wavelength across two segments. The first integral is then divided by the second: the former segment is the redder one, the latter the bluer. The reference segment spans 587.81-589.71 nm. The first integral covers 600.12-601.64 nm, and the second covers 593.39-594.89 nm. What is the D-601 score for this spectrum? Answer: 0.98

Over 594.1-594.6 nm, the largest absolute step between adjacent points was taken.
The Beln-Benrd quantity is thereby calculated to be 0.23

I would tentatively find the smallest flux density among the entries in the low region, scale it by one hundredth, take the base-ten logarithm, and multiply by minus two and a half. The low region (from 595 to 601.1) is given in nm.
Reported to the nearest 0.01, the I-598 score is 3.23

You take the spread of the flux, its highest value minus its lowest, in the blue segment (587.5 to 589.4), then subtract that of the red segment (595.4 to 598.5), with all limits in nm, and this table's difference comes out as 0.7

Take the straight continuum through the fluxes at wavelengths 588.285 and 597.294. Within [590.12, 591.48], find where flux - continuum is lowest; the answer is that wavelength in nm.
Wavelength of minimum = 591.409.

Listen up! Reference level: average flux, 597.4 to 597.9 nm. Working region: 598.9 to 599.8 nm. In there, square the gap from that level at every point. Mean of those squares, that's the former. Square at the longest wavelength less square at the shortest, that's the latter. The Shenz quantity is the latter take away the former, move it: 0.18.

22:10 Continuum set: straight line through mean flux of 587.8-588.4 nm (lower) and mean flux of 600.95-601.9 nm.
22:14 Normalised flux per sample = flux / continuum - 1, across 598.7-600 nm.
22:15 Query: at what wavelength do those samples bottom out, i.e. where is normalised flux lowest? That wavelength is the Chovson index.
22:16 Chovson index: 599.912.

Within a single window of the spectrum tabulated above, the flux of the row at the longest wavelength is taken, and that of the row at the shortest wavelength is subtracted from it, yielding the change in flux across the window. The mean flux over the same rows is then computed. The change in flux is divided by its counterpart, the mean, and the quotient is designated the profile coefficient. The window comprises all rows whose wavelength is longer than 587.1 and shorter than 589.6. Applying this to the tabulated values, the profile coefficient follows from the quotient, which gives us -0.22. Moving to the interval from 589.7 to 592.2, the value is 0.20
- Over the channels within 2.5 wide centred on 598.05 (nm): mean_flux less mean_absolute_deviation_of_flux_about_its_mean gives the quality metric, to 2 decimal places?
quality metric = 5.45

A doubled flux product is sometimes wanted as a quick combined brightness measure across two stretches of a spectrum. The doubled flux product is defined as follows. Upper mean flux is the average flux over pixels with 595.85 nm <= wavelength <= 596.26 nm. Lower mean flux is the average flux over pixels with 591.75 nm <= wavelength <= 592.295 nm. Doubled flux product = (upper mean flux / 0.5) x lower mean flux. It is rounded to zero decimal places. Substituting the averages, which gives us 63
